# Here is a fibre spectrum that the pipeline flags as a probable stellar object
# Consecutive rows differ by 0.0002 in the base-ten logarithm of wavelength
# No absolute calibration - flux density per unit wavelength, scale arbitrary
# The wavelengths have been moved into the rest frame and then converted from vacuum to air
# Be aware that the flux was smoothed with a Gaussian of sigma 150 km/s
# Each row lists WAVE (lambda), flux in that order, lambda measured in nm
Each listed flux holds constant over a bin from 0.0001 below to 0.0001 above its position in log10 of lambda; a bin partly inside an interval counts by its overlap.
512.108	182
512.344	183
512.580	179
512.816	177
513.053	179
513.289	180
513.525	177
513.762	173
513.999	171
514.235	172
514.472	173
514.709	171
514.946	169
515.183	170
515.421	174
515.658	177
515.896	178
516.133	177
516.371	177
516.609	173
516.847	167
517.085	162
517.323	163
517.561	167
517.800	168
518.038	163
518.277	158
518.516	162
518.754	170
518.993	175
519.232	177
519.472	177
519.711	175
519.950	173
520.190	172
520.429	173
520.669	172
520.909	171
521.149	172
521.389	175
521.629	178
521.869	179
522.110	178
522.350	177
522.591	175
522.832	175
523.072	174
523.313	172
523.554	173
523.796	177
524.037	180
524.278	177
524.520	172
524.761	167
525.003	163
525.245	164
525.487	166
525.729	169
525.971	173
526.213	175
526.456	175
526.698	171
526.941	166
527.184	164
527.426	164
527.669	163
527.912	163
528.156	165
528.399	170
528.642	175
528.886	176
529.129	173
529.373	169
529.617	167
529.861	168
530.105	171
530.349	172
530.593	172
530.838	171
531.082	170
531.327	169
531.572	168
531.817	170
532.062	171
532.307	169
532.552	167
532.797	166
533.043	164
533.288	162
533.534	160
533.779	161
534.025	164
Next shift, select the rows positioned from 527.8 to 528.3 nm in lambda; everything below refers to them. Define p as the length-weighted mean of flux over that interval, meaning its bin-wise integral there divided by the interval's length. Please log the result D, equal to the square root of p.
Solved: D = 12.8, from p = 164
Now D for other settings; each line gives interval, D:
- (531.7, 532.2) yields 13.1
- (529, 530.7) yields 13.1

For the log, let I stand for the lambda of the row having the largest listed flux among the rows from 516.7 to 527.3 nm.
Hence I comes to 524.037 nm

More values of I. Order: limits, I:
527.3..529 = 528.886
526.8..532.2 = 528.886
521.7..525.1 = 524.037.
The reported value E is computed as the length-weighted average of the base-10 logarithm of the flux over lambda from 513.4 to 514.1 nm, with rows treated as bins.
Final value 2.24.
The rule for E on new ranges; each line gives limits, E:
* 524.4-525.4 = 2.22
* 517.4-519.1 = 2.22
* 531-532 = 2.23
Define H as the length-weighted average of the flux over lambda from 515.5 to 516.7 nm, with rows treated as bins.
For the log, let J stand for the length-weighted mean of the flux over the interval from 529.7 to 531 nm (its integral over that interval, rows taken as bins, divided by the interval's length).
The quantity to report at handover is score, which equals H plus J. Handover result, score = 347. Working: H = 176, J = 171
